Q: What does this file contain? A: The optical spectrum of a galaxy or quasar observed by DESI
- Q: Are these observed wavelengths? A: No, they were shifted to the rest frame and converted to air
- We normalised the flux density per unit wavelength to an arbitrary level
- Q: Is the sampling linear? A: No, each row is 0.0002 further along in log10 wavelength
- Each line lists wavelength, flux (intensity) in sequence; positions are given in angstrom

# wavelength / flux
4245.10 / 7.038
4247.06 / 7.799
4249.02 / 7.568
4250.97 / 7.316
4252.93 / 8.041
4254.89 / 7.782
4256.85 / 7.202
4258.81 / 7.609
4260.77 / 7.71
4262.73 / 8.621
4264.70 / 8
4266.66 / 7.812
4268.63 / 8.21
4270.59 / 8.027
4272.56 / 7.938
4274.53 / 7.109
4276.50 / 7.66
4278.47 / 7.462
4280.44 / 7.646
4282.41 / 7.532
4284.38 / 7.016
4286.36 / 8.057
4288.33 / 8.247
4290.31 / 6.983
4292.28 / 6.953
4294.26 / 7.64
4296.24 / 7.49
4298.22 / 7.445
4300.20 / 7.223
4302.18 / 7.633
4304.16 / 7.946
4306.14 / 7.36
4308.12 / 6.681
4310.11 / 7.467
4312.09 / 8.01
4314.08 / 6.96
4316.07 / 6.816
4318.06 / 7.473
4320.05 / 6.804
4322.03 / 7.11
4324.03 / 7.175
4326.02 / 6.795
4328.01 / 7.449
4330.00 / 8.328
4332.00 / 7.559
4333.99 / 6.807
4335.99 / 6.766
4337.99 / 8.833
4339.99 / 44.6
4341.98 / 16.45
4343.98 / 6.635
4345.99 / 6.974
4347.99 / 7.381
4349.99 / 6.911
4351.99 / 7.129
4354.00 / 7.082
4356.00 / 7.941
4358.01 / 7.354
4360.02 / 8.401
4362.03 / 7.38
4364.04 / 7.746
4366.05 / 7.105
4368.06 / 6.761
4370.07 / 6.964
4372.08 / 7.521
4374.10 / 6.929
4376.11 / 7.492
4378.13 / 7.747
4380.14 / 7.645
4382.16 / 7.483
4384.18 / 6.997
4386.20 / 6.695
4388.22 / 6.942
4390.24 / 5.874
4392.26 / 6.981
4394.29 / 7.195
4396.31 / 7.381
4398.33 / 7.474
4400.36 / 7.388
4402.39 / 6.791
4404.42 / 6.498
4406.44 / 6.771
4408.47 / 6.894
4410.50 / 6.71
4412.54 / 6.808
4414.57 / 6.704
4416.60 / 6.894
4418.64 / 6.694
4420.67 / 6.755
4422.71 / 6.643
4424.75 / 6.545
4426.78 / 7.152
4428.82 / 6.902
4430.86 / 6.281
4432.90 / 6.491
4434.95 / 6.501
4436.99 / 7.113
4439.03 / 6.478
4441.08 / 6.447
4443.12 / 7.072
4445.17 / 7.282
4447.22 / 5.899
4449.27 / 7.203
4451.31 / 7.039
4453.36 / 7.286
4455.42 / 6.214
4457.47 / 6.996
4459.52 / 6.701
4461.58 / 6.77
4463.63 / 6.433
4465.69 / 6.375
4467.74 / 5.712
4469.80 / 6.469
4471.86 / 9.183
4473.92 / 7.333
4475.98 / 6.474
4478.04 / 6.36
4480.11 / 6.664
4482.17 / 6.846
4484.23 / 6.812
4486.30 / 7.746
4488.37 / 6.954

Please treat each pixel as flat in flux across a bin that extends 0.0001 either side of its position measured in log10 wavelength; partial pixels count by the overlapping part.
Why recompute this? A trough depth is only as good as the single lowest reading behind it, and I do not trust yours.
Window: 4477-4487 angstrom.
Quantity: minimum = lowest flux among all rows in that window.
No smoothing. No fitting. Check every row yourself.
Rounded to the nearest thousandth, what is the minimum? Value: 6.360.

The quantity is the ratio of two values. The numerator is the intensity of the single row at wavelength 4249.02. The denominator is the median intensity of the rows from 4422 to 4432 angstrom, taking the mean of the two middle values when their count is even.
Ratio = 1.14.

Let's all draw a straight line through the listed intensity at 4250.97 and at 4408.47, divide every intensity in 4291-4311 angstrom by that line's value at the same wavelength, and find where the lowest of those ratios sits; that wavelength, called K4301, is 4308.12 angstrom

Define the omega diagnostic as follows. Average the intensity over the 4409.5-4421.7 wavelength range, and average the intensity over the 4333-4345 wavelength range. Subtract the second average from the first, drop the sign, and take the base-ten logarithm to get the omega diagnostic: 0.9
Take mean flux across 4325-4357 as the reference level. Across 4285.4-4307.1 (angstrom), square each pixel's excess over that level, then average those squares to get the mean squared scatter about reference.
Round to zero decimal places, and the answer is 7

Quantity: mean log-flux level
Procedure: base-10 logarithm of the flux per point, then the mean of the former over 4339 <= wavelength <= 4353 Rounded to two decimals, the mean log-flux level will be 1.01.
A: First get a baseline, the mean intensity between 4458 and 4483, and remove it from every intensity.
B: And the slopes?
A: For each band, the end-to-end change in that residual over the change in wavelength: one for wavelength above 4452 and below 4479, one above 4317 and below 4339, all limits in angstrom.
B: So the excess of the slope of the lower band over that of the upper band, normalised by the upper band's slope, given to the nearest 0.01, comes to -2.82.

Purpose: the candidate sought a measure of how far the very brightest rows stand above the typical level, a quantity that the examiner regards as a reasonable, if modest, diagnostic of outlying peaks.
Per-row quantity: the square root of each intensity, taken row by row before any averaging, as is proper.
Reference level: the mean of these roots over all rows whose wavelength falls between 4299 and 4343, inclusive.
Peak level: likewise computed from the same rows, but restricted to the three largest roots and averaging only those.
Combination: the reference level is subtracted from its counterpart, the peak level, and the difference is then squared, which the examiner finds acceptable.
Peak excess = 2.6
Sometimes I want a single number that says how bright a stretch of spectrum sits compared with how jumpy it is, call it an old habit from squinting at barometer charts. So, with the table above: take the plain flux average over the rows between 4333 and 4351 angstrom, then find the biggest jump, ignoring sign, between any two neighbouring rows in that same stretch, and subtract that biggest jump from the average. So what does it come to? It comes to -23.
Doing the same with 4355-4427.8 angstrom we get 6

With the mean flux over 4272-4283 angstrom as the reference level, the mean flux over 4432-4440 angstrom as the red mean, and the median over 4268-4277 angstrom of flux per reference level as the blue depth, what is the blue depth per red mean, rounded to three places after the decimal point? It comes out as 0.158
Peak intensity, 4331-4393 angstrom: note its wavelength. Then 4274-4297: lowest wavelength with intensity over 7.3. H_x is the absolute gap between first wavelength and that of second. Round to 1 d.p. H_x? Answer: 63.5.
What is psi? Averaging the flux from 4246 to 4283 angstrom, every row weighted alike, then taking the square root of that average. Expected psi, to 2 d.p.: 2.78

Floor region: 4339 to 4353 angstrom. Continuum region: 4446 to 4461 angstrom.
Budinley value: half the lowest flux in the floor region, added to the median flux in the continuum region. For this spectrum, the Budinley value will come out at 10.3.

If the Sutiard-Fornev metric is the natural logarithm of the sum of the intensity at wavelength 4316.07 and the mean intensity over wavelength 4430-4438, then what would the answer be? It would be 2.60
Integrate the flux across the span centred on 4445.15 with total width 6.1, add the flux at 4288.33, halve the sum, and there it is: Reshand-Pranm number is 25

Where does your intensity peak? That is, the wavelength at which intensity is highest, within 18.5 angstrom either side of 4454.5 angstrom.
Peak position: 4471.86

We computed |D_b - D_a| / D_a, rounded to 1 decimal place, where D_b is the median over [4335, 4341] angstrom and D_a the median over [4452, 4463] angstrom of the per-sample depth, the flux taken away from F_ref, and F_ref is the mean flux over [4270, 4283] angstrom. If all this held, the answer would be 2.4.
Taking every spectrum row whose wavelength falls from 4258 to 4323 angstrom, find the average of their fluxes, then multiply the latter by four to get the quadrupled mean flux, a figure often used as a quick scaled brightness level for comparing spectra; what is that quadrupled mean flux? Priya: 30.1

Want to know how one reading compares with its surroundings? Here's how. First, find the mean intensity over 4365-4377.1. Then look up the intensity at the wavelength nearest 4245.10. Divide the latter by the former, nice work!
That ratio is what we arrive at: 0.987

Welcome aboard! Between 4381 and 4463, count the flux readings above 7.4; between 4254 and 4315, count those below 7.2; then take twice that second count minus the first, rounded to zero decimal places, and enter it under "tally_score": 10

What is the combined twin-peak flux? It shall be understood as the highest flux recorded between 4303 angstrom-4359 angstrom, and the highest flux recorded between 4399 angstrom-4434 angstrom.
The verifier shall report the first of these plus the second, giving 52.0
